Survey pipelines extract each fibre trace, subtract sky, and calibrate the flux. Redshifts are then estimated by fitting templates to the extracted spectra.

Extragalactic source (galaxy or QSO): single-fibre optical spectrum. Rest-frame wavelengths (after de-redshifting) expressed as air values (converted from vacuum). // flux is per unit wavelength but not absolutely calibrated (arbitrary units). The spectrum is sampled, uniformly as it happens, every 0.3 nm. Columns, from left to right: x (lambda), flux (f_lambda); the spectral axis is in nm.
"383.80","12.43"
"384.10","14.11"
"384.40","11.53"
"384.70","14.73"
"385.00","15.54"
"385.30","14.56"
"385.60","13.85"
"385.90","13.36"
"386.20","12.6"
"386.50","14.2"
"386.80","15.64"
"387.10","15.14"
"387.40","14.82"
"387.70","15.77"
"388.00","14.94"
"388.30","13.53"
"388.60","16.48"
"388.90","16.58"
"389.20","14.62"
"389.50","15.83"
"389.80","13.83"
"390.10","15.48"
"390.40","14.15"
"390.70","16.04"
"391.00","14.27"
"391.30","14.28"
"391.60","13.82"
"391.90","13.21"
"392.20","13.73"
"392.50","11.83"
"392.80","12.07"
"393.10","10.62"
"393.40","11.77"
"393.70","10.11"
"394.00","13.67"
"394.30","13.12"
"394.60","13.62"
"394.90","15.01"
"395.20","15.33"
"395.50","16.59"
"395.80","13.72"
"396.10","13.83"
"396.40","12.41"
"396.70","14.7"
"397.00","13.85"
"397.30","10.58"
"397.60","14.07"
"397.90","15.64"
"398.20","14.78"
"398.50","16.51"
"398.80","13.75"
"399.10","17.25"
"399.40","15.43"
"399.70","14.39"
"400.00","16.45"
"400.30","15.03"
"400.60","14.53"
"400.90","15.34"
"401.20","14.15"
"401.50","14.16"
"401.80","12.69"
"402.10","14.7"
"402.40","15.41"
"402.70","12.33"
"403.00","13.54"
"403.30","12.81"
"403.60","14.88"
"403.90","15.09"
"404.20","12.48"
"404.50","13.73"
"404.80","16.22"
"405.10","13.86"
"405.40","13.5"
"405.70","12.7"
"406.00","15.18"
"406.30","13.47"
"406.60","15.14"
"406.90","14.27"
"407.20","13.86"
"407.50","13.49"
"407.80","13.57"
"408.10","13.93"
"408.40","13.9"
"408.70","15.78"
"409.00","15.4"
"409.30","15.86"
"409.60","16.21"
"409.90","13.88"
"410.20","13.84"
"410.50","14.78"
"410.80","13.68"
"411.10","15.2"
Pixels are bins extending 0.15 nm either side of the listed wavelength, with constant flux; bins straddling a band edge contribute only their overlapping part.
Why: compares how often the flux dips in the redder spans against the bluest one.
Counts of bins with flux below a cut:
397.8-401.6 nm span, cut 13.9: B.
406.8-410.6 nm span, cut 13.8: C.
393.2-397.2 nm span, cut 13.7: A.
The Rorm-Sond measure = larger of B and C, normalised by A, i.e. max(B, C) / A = 0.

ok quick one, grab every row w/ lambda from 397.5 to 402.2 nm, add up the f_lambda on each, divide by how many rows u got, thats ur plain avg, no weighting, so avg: 14.9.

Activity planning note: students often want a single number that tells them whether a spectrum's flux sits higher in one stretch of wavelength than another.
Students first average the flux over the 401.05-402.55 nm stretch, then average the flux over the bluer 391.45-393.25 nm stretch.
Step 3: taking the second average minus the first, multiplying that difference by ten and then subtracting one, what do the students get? -17.8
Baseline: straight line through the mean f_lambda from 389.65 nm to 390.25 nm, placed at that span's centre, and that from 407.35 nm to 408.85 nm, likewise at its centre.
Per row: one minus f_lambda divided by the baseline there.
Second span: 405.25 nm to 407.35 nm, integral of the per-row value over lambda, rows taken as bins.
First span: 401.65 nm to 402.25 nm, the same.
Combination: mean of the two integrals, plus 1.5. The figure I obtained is 1.53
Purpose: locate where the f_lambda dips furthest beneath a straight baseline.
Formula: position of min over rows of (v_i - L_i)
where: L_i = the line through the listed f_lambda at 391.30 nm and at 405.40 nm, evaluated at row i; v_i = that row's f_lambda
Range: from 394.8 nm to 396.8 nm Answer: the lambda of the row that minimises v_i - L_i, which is 396.40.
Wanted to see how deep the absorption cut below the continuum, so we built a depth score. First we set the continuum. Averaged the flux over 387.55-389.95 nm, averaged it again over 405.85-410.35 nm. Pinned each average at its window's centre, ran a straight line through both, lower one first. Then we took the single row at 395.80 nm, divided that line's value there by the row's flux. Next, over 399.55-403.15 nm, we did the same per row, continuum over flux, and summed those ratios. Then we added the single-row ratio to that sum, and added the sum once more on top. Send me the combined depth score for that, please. 25.8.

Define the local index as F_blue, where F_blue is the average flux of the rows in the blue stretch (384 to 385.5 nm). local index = 14.1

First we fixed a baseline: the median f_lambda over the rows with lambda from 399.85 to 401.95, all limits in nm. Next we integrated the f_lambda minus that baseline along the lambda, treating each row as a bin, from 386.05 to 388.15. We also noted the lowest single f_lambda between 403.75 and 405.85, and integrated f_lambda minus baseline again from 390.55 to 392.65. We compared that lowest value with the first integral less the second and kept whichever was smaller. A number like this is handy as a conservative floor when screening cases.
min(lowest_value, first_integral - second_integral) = 1.8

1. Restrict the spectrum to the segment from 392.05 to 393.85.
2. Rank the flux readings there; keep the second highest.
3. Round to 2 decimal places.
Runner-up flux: 12.07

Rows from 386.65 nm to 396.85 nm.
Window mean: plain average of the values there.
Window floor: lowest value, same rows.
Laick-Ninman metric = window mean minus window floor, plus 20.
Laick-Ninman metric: 24.0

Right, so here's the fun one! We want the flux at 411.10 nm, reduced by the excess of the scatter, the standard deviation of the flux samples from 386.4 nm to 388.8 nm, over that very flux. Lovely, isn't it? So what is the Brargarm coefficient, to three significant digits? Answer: 29.5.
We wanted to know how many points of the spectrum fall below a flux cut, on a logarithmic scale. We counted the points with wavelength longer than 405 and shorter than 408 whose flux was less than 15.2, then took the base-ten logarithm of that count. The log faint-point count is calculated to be 1.00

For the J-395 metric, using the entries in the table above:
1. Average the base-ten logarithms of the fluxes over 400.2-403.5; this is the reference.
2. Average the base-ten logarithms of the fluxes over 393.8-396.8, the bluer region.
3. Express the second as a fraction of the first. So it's 1.00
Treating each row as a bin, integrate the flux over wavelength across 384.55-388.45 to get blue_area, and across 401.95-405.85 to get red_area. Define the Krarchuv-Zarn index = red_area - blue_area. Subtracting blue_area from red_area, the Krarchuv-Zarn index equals -2.2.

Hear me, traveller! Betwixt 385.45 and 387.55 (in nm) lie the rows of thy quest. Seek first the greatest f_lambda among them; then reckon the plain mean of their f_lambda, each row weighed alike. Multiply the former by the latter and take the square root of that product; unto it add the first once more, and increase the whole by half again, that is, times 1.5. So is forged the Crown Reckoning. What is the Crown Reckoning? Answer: 46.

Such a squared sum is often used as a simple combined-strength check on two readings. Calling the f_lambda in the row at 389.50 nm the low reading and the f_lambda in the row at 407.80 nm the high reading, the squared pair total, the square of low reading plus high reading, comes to 864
